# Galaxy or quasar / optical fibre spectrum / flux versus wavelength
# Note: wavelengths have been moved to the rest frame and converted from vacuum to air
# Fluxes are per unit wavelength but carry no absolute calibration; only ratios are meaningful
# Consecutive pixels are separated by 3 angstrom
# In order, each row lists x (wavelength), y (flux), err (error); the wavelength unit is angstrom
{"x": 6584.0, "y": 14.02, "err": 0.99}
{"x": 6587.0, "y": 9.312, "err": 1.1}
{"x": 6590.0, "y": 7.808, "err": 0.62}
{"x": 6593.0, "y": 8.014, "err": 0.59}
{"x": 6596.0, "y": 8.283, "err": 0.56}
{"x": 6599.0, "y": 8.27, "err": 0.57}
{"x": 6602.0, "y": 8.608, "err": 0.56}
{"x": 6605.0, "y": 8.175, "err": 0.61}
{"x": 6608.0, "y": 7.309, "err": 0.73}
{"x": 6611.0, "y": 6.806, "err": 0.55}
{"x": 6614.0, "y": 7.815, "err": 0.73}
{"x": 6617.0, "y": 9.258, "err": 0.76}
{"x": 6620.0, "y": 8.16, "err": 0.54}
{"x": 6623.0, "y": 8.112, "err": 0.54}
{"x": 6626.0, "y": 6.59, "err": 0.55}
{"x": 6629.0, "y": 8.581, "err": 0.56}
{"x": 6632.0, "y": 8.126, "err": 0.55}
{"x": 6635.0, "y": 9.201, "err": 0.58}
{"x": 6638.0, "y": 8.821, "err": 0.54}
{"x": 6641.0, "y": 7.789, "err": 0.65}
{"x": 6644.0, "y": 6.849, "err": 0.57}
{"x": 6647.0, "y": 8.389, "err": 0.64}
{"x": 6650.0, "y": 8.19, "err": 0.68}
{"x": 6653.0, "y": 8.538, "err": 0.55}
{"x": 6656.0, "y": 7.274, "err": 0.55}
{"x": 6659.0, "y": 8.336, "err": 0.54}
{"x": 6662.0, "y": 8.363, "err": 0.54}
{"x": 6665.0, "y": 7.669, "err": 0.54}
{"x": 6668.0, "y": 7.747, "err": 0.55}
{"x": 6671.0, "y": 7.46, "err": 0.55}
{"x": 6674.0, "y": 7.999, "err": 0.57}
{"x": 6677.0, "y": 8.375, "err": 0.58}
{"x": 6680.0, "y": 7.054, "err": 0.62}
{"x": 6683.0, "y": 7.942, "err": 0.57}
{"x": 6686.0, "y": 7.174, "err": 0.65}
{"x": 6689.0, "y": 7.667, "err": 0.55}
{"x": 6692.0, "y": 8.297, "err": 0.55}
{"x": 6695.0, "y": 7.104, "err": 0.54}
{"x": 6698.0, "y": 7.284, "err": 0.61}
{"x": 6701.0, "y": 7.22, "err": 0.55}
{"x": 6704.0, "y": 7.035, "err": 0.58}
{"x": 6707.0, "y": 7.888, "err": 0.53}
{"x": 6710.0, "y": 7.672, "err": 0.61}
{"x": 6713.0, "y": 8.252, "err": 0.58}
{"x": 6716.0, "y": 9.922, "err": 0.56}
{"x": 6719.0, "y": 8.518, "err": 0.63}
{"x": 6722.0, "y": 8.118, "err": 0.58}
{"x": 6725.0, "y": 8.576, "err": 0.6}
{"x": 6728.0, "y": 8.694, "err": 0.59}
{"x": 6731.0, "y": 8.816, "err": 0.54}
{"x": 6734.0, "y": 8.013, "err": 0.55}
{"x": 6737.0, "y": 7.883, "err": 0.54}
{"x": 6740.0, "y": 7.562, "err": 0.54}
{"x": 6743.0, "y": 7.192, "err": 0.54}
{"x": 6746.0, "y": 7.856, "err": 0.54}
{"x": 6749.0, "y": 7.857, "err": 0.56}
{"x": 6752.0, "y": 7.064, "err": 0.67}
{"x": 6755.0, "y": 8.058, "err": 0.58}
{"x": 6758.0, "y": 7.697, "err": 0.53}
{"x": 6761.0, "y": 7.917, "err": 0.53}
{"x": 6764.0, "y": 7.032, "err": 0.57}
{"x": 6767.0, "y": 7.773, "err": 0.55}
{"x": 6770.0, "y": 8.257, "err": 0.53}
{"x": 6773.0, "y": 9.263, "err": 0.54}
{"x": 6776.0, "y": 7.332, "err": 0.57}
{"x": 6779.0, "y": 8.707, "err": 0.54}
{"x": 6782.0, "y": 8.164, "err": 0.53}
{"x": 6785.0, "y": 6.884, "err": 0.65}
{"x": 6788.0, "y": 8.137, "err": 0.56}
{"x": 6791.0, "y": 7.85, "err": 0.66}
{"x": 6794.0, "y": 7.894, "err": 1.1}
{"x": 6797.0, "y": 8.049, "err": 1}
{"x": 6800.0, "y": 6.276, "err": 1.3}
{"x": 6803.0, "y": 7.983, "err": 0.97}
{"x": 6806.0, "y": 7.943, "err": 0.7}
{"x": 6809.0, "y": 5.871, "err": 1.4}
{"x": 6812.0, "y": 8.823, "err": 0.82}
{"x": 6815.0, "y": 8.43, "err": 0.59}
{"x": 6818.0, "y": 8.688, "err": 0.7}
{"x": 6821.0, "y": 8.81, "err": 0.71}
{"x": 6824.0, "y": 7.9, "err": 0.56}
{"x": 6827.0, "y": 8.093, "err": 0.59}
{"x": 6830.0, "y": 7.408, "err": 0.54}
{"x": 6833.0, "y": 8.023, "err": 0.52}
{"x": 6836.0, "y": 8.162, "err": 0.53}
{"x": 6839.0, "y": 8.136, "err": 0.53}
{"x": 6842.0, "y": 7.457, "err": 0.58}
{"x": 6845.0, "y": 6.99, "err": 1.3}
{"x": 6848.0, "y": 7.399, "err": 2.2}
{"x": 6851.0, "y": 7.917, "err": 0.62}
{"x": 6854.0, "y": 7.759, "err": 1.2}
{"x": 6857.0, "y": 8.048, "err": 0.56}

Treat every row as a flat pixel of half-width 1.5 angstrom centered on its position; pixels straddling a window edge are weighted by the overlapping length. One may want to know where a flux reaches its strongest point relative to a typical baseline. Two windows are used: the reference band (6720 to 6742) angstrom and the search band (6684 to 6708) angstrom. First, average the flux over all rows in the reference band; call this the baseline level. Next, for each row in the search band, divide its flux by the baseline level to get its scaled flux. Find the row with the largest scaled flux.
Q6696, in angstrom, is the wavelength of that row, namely 6692.0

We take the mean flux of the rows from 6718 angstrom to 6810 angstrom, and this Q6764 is 7.85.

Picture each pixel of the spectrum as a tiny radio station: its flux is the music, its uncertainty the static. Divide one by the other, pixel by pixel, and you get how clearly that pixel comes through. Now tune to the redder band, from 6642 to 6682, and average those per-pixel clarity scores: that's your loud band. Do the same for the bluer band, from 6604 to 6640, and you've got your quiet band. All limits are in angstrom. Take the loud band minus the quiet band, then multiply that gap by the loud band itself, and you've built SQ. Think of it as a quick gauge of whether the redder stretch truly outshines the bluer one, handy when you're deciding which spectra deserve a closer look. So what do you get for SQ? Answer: 2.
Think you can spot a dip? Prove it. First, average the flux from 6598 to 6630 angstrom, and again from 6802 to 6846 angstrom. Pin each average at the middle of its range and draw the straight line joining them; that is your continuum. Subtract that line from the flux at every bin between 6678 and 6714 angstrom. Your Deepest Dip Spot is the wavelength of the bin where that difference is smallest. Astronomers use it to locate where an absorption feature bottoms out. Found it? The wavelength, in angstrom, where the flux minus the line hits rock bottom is 6704.0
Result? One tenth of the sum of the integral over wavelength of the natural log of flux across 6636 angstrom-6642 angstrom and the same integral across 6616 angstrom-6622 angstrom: 2.57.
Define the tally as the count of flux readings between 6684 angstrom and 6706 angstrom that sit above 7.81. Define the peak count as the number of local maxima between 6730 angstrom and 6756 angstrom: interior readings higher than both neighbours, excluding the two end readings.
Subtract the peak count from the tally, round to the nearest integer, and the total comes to 0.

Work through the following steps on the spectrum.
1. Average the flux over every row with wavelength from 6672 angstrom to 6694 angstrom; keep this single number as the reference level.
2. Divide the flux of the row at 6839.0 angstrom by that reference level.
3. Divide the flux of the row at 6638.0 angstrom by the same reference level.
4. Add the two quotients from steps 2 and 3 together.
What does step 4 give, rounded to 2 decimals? 2.18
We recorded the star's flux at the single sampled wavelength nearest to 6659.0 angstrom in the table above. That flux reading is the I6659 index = 8.336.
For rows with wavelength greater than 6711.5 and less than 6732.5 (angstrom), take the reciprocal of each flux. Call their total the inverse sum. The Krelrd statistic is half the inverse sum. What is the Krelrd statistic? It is 0.40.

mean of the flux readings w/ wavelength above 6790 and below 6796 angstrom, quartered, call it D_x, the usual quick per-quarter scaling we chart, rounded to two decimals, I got 1.97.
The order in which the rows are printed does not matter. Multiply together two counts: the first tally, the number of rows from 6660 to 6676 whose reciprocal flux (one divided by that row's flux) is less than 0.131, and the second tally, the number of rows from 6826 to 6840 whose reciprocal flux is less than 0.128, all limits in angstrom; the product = 16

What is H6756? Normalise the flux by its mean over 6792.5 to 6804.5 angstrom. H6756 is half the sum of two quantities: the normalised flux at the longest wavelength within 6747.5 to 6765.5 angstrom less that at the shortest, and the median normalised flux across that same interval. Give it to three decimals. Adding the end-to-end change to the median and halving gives 0.460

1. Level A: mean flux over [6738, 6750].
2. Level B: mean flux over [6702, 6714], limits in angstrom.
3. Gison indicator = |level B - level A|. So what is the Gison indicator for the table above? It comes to 0.1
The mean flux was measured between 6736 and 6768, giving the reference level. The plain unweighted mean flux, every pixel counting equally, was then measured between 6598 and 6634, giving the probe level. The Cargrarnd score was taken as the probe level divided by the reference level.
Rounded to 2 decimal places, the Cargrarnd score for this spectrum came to 1.05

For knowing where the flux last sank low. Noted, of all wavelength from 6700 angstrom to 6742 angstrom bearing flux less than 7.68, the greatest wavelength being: 6740.0 angstrom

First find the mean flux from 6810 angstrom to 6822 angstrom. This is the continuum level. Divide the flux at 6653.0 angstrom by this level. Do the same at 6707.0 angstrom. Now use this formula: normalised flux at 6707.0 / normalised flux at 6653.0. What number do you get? 0.92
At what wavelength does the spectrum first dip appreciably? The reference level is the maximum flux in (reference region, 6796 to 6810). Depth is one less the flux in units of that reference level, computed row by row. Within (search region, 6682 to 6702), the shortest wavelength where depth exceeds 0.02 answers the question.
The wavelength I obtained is 6686.0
